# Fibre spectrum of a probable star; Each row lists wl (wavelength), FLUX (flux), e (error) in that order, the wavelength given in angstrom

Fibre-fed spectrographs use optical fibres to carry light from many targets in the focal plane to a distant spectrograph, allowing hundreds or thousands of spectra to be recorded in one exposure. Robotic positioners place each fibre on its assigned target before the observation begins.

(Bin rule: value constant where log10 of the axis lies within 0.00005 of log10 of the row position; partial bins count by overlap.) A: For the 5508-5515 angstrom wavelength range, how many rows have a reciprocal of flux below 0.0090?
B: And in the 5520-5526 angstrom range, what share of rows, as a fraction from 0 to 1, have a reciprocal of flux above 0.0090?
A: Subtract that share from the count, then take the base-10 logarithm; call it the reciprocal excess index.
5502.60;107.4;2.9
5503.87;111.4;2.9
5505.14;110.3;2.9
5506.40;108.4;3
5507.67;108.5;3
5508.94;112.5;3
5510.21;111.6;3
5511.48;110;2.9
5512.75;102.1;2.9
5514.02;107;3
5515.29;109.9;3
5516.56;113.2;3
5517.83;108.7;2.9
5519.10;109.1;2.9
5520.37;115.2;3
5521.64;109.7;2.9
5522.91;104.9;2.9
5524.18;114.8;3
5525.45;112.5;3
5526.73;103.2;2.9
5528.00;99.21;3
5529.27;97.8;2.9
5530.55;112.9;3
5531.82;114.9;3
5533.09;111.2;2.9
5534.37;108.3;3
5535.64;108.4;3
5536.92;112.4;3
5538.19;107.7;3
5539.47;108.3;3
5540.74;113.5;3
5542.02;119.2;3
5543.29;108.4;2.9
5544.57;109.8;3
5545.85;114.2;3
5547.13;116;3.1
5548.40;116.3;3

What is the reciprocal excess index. 0.20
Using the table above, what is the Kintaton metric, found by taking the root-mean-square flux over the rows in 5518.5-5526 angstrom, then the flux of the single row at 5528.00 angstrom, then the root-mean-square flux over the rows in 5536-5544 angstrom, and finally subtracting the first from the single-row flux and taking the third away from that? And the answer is -124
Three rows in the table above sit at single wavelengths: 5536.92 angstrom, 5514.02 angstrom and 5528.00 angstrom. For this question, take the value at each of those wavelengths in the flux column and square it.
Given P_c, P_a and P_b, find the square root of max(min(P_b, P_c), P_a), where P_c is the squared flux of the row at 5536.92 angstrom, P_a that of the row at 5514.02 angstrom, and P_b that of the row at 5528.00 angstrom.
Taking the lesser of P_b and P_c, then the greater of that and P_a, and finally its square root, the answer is 107.0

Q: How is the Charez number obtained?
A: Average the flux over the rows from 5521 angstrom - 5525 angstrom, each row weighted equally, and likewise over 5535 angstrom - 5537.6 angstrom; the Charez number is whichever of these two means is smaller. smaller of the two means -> 110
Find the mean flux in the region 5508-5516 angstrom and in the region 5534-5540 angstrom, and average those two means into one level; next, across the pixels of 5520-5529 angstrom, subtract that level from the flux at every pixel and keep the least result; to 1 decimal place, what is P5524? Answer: -9.7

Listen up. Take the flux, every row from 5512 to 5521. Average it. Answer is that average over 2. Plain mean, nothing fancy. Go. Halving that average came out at 54.7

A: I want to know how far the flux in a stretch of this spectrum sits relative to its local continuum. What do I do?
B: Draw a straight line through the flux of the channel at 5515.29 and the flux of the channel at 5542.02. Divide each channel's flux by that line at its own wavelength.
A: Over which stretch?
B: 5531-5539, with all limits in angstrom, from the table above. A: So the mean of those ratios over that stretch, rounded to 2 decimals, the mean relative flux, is 0.95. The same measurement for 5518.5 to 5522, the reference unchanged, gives 1.00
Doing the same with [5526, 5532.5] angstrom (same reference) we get 0.92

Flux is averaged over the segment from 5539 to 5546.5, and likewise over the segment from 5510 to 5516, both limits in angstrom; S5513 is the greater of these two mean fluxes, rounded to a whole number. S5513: 112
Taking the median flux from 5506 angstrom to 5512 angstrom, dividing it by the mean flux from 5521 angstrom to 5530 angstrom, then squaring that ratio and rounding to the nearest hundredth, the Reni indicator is 1.08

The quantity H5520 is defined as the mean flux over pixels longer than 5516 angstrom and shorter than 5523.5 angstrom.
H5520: 110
